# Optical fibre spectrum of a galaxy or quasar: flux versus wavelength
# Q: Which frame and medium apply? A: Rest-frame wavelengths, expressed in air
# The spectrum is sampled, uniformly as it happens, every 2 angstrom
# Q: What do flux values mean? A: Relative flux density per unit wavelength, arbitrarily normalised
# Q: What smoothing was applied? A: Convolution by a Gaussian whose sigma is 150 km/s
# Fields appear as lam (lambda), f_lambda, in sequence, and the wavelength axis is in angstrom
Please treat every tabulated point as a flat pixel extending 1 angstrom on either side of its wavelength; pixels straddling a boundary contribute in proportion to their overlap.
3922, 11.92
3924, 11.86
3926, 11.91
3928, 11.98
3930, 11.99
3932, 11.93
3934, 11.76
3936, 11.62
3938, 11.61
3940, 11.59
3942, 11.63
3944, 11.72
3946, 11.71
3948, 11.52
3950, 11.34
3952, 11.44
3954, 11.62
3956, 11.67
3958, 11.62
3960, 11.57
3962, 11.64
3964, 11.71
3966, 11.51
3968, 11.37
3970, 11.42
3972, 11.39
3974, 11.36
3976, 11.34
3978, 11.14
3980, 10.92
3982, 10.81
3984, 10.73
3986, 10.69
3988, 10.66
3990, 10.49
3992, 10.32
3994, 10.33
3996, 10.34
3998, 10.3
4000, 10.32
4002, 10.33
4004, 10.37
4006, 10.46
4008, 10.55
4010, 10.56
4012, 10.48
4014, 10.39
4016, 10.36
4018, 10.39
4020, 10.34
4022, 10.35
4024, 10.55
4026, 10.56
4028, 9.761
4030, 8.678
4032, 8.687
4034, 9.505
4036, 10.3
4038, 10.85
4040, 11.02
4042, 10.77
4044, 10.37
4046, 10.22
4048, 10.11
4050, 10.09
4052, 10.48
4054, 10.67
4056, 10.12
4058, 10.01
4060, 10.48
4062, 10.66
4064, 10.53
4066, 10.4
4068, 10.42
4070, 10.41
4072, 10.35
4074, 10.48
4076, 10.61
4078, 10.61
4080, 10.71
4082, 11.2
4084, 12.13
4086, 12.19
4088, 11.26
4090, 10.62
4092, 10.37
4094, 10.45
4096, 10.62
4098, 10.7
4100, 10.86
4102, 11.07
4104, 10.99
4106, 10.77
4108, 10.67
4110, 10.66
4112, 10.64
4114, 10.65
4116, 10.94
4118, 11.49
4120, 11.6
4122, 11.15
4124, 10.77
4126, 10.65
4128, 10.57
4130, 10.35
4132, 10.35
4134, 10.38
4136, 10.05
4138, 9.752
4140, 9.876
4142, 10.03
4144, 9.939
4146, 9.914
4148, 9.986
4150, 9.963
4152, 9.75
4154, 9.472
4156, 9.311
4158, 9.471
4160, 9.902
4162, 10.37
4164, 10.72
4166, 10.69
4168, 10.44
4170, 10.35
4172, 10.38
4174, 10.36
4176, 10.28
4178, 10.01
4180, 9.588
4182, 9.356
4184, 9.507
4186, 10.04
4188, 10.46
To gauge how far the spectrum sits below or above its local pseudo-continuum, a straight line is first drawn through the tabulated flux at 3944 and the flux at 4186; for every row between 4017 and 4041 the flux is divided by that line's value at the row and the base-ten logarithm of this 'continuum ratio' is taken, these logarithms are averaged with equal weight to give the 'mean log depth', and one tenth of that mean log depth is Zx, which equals -0.0044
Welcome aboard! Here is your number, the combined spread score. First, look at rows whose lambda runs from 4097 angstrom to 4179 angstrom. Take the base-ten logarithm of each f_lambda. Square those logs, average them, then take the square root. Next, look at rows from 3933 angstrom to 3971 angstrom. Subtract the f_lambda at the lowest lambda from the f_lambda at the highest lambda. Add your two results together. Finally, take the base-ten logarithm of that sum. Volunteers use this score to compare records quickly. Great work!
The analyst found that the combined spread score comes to -0.17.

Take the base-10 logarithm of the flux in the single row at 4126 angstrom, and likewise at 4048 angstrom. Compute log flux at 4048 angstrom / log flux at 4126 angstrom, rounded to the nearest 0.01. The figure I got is 0.98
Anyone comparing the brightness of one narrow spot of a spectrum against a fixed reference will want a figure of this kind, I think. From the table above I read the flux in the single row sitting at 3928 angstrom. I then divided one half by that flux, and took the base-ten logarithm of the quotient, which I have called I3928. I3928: -1.38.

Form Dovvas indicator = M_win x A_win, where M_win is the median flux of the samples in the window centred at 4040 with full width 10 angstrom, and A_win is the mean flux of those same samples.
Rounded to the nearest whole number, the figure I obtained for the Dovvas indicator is 115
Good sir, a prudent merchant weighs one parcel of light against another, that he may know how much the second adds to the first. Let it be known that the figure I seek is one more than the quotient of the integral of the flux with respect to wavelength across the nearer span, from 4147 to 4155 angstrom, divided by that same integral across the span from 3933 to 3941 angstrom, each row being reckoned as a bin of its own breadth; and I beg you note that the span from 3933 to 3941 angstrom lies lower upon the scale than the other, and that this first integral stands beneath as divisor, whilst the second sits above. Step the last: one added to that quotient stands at 1.84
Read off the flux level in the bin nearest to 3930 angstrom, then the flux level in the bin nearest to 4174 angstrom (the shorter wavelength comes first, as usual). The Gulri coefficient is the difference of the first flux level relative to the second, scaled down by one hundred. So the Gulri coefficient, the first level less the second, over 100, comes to 0.016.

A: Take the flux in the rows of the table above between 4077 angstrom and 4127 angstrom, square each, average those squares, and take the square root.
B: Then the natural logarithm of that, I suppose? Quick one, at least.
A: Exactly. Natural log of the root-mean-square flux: 2.39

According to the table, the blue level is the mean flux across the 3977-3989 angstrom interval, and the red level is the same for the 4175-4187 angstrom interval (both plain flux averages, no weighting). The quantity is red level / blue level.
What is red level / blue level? 0.91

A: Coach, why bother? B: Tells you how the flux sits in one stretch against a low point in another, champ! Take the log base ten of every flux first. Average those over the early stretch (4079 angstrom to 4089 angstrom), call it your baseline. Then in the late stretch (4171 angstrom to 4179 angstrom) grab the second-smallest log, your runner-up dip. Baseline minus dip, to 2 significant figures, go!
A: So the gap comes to 0.048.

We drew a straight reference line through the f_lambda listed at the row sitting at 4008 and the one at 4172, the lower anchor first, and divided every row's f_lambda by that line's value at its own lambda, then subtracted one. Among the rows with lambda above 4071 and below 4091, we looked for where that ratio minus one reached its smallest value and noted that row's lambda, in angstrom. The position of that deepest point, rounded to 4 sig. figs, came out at 4072 angstrom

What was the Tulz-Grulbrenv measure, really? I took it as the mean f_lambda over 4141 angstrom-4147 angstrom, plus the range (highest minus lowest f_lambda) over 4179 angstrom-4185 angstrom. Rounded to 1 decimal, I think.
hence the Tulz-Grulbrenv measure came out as 10.2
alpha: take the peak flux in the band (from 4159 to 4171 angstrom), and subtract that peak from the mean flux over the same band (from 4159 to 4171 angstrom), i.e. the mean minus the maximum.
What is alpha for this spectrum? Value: -0.31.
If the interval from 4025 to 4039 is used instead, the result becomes -1.09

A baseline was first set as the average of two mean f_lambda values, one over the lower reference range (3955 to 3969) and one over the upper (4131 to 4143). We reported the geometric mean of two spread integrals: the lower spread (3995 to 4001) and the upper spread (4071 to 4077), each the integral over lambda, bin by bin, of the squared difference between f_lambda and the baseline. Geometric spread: 1.1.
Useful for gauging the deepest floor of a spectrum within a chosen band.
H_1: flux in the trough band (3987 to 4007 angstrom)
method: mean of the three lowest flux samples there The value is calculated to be 10.3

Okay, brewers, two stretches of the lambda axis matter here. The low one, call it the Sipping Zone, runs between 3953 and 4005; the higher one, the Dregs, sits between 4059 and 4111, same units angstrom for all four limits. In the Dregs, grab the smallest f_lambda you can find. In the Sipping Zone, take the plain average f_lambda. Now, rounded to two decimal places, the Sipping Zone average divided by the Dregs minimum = 1.06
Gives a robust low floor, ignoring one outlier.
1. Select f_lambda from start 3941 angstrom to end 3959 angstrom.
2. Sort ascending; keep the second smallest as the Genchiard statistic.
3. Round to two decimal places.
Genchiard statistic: 11.44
